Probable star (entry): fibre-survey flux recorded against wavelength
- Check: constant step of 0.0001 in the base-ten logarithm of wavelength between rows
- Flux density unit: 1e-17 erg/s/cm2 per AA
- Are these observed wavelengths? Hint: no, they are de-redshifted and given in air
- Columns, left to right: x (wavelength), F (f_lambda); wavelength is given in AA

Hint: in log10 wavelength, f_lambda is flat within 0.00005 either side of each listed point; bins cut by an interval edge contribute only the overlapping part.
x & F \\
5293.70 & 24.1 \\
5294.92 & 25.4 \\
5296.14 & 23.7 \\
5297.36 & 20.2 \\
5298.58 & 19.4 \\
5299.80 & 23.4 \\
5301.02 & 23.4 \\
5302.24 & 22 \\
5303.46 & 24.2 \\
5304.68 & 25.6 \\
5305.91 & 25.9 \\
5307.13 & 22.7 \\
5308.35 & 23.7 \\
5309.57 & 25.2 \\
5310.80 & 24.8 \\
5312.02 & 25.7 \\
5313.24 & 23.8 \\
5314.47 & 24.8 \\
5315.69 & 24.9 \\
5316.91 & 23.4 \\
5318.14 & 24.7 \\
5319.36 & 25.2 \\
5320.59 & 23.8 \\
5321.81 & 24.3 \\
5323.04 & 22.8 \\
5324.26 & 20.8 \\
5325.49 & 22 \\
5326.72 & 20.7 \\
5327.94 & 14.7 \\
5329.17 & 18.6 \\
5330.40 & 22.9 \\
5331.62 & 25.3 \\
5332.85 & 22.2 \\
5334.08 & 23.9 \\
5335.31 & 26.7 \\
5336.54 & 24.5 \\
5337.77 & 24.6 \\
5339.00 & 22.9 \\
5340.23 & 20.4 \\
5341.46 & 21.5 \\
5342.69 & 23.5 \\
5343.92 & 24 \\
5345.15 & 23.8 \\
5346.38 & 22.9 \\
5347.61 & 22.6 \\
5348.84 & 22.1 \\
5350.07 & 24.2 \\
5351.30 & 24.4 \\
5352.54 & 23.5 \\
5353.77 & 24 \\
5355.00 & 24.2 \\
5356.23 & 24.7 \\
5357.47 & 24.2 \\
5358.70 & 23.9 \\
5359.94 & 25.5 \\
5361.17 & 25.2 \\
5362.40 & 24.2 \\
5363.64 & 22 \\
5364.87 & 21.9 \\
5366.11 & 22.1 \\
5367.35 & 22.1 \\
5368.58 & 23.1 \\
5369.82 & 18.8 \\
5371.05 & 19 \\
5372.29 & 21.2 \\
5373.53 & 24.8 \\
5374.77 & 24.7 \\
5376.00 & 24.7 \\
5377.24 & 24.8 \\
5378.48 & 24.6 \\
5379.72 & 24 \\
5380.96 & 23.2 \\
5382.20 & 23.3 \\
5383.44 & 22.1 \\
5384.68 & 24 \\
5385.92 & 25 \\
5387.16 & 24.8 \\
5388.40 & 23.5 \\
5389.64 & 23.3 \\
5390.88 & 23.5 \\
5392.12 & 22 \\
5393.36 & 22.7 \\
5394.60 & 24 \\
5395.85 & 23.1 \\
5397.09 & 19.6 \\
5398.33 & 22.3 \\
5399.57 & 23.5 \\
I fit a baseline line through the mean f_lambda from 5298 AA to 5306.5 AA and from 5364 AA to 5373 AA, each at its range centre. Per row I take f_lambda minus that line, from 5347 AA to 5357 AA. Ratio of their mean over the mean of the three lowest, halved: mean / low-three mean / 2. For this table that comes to 1.1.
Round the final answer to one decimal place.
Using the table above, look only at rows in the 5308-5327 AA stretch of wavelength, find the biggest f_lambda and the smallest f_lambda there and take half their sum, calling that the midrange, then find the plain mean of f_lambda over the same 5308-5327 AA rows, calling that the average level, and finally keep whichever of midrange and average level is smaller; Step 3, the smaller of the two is 23.2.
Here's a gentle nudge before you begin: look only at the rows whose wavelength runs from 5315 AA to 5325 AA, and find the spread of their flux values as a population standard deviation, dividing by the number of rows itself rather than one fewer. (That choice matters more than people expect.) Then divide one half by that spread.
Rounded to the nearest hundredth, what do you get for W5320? 0.37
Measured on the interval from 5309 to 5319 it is 0.73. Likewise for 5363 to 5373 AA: 0.34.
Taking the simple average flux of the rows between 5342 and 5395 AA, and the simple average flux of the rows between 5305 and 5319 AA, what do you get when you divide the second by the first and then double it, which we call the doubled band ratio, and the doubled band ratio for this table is 2.10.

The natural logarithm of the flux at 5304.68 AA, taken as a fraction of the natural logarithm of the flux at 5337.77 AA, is 1.01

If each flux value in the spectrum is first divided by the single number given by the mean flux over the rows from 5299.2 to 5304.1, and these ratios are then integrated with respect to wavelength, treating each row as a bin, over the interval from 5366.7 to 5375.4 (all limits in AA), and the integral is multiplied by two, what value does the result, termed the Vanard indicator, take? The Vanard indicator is 16.4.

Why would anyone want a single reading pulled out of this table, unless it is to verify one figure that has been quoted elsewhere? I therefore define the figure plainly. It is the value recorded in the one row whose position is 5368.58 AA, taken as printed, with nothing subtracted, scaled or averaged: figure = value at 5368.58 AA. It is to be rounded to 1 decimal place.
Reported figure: 23.1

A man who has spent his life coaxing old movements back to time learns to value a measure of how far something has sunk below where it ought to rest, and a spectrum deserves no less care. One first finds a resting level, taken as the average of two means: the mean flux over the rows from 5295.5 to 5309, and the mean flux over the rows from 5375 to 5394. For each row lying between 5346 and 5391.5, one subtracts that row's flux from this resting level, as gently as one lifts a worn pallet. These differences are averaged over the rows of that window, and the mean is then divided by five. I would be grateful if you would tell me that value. 0.00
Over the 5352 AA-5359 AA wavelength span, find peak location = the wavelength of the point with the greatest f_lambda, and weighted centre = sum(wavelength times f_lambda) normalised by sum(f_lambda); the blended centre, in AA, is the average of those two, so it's 5355.9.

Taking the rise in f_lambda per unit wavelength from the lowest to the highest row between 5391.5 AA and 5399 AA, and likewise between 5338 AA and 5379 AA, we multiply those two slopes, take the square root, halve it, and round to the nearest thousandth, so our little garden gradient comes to 0.023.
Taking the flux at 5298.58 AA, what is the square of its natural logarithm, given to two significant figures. 8.8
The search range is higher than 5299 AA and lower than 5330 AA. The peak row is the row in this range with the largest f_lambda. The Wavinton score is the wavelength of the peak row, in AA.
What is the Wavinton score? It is 5305.91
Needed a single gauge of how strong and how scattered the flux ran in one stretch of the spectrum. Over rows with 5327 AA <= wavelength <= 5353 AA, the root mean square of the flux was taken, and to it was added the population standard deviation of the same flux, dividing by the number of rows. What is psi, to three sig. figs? 25.4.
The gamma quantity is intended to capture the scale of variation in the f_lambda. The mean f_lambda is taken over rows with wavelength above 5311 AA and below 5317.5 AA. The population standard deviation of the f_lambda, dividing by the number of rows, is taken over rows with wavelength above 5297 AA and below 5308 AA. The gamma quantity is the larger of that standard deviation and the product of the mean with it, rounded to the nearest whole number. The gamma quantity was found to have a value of 51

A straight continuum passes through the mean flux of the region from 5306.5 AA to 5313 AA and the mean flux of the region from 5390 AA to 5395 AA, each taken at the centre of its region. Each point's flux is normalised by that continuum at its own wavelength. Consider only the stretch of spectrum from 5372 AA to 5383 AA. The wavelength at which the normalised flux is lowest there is 5372.29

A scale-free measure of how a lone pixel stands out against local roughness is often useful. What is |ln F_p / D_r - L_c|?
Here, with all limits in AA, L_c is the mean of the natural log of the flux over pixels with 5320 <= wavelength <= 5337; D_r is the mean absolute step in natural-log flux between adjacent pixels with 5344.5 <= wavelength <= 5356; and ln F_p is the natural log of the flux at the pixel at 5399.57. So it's 102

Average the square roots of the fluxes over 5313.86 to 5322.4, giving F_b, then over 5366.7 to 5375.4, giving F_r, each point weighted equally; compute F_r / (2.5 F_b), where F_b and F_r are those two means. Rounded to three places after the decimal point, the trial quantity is 0.379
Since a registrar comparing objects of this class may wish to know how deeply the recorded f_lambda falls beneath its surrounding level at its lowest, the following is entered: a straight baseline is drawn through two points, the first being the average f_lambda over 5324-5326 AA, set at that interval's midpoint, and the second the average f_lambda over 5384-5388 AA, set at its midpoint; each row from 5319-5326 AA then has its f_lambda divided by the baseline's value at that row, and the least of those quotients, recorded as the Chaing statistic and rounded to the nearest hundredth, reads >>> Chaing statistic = 0.97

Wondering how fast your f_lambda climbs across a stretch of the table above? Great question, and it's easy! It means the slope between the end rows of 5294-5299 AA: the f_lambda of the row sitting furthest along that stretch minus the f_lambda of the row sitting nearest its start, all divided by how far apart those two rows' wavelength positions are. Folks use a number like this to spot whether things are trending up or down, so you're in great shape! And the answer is -1.6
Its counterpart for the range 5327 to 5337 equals 1.1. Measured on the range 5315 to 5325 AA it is -0.5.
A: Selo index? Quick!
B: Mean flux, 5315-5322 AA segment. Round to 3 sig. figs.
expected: 24.4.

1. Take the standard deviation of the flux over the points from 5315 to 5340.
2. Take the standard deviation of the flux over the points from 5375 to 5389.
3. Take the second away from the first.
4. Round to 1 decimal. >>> 1.8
